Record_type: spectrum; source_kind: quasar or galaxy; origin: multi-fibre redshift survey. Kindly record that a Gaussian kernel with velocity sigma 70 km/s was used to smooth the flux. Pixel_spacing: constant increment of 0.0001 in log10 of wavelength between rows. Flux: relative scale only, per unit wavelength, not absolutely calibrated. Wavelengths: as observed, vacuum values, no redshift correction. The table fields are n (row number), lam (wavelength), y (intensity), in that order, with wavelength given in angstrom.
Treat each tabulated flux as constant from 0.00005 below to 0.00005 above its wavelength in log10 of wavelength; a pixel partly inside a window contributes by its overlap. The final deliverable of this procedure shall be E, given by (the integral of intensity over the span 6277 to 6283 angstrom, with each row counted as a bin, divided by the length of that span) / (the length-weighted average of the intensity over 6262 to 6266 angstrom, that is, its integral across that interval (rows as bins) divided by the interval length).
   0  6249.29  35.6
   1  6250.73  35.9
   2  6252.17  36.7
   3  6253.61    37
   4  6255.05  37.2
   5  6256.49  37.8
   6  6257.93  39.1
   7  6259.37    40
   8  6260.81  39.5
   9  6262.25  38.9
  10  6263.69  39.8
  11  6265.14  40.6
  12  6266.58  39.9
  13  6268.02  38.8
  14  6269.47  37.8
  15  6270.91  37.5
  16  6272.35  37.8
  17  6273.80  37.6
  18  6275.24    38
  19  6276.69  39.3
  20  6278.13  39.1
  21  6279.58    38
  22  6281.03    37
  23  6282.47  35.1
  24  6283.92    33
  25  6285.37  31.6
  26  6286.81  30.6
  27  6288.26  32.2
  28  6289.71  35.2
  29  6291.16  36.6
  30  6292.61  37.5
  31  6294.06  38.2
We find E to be 0.94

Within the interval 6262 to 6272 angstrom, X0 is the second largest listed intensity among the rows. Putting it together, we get 39.9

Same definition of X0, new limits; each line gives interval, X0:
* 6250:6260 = 39.1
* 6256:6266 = 40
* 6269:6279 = 39.1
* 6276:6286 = 39.1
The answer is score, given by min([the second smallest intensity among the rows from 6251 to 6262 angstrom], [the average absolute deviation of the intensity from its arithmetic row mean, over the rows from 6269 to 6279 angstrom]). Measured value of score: 0.60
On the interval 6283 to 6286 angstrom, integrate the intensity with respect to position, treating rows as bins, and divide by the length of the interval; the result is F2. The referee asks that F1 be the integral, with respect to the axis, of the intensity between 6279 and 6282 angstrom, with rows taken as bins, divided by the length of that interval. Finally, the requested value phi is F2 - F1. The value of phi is -5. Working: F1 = 37.3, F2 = 32.4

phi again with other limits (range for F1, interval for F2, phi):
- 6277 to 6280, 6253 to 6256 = -2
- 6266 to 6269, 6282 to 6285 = -6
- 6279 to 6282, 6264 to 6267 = 3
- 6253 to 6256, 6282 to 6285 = -4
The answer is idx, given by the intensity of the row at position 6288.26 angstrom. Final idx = 32.2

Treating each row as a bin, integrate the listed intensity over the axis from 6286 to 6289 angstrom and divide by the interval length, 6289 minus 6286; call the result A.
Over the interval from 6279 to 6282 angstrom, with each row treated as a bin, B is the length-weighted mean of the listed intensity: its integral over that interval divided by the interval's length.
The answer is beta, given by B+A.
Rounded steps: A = 31.5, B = 37.3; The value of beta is 68.8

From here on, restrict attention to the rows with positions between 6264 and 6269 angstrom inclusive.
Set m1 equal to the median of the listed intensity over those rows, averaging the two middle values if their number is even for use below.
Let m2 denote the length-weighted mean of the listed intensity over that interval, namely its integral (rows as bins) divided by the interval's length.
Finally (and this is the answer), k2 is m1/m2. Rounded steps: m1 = 40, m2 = 39.6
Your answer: 1.01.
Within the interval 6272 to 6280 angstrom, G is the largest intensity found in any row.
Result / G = 39.3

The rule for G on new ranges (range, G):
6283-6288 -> 33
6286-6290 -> 35.2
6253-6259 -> 39.1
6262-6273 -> 40.6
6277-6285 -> 39.1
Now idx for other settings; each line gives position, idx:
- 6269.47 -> 37.8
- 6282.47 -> 35.1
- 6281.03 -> 37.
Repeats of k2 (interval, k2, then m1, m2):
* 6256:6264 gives 1.00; 39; 39.2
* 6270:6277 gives 1.00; 38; 38.0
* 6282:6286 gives 1.00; 33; 33.1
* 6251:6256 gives 1.00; 37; 36.9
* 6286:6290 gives 0.99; 32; 32.4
